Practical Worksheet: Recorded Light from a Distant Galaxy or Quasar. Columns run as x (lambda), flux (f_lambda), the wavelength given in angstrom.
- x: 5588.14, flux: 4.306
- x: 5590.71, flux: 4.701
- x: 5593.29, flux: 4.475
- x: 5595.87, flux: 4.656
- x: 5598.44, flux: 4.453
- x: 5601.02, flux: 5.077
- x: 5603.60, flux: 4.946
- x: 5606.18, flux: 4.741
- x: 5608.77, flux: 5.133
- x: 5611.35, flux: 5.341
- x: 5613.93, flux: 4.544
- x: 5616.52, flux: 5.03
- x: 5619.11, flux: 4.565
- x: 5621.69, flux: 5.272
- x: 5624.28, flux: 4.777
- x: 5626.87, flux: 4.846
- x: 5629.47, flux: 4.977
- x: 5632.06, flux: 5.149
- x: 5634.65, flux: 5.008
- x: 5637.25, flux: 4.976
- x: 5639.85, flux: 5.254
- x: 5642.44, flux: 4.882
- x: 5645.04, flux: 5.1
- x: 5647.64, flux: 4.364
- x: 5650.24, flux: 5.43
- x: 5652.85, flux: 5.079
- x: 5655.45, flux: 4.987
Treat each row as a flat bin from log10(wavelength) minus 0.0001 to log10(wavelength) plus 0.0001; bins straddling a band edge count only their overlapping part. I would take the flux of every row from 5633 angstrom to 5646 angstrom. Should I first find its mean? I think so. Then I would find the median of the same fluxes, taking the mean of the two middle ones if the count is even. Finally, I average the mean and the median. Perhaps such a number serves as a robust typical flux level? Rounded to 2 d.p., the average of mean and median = 5.03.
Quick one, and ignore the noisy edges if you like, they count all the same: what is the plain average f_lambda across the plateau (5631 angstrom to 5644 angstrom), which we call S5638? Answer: 5.05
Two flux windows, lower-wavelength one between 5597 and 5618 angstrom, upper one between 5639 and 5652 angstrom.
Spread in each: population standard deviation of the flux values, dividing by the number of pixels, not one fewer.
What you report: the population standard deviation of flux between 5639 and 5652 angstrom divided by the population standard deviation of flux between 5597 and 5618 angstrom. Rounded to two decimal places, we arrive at 1.29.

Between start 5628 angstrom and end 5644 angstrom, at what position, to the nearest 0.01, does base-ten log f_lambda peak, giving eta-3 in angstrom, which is 5639.85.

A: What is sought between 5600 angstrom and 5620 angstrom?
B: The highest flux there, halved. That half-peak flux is 2.67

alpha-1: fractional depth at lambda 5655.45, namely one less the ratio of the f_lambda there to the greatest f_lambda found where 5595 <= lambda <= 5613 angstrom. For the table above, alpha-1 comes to 0.07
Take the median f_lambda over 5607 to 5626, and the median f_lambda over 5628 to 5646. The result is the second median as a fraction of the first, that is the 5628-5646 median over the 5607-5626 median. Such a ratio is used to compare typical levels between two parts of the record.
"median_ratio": 1.00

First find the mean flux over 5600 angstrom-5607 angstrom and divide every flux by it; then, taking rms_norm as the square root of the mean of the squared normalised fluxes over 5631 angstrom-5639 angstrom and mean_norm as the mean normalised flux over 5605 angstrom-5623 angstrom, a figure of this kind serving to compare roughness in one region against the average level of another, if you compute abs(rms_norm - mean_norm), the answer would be 0.020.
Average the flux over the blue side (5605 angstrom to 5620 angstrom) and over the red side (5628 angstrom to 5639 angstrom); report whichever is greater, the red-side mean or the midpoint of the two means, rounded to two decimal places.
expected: 5.03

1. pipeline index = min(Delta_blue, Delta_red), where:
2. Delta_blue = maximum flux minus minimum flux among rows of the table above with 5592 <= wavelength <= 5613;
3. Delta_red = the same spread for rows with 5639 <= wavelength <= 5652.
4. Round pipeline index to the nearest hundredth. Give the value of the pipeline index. 0.89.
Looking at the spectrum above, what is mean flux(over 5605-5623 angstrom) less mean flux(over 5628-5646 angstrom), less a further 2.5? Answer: -2.60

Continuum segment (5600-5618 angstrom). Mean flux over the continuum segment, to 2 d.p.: 4.97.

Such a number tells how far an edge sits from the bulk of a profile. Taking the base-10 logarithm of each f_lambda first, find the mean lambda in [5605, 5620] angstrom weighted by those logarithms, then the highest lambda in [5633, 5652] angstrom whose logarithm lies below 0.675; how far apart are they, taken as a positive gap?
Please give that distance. 35.1 angstrom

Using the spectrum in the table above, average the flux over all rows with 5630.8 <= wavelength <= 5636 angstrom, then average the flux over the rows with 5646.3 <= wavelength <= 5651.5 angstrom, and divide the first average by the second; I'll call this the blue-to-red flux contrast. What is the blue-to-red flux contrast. 1.037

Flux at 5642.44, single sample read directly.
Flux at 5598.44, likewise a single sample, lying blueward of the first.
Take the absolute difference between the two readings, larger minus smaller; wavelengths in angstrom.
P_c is 0.43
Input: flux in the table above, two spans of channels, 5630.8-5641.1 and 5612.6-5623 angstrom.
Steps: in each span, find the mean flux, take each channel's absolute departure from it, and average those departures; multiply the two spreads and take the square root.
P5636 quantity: 0.177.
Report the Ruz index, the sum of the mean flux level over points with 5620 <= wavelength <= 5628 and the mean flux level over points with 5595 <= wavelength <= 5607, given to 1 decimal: 9.7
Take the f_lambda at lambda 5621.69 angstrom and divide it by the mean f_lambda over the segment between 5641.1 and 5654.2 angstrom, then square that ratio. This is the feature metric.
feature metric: 1.12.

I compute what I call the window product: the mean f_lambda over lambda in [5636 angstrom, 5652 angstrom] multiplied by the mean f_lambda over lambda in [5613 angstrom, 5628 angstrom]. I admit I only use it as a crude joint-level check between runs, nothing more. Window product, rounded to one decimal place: 24.2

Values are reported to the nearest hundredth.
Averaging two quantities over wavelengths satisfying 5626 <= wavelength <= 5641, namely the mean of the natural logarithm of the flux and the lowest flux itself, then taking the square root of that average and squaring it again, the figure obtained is 3.23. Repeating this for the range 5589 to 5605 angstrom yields 3.00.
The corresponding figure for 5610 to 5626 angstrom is 3.07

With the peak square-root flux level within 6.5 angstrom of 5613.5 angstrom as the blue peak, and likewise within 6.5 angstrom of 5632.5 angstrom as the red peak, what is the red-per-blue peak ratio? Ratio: 0.982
